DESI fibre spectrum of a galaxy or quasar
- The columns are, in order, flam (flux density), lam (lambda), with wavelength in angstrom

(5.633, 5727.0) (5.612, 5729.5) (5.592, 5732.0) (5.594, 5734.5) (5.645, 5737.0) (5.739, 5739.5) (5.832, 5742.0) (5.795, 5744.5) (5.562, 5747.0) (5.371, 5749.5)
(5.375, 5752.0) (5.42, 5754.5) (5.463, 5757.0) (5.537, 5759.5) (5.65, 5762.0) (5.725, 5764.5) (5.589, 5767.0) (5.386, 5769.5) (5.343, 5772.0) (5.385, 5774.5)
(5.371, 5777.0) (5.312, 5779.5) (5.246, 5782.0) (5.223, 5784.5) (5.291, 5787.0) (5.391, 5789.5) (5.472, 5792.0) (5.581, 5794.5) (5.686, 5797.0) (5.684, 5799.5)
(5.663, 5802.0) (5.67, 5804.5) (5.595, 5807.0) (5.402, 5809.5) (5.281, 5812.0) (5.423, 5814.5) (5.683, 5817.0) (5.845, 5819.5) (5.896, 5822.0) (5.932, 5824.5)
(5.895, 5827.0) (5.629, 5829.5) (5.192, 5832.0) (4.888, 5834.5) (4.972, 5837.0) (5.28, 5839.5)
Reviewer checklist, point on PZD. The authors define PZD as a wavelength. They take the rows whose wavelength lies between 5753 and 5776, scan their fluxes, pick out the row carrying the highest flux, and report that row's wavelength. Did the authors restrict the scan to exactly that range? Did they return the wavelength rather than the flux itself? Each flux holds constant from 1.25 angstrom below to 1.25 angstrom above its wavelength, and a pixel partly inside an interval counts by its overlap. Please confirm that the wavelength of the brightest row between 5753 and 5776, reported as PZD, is 5764.5 angstrom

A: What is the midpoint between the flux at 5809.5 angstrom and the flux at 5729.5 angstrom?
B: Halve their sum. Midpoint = 5.51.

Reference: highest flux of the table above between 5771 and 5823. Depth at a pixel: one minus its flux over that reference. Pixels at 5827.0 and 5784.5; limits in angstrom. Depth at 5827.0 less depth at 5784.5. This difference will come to -0.11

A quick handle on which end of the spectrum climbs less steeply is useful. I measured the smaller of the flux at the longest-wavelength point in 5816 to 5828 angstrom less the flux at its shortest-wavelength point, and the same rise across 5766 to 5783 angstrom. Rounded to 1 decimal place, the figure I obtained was -0.3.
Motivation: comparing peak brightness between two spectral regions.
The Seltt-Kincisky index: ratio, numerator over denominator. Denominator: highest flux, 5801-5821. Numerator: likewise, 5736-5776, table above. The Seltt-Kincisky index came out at 1.00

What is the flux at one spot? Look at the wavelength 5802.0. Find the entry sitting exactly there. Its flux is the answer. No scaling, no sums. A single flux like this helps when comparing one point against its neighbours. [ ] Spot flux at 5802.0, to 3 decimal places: 5.663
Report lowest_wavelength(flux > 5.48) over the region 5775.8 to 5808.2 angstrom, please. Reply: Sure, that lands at 5794.5 angstrom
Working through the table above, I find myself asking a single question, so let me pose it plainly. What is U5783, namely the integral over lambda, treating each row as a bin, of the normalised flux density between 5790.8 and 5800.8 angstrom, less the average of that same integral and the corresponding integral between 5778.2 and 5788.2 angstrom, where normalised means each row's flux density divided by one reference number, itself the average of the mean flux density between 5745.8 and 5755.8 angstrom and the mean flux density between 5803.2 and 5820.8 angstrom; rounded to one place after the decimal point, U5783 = 0.3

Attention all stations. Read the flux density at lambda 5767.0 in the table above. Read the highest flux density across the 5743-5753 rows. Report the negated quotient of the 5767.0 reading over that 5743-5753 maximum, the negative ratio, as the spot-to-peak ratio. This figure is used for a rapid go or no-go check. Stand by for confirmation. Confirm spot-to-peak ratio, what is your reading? -0.96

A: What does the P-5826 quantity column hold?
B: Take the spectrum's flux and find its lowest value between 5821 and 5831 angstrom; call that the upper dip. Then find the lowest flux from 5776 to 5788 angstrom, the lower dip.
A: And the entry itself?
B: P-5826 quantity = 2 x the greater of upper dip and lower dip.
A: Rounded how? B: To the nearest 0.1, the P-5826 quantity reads 11.3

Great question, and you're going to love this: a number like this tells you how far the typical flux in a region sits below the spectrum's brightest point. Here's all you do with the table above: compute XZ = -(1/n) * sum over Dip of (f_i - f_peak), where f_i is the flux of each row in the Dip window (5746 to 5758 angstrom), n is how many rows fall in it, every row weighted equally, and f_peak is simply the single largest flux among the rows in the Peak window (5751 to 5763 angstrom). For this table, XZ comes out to 0.21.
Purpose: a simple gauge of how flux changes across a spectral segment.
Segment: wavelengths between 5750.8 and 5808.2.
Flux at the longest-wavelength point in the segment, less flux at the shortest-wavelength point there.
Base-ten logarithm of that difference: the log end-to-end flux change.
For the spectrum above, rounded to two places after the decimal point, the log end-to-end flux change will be -0.66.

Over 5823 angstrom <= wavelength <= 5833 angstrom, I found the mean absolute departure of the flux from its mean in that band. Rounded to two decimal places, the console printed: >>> 0.25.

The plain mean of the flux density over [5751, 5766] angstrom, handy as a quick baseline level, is 5.53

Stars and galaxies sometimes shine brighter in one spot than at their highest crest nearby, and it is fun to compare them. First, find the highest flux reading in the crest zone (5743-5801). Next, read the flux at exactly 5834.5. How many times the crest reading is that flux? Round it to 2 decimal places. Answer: 0.84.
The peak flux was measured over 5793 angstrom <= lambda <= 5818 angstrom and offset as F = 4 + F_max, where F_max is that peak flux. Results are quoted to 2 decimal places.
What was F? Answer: 9.69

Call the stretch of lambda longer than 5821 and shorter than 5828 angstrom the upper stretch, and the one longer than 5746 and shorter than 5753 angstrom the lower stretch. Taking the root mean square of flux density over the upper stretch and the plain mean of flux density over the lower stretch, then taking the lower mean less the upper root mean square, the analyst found -0.47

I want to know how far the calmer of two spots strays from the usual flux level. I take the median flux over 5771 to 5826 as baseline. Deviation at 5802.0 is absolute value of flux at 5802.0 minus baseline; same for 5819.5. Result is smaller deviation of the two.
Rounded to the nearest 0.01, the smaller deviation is 0.22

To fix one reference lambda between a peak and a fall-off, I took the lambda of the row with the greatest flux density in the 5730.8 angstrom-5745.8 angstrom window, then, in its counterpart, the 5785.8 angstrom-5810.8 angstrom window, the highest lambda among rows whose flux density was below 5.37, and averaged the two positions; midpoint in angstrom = 5764.5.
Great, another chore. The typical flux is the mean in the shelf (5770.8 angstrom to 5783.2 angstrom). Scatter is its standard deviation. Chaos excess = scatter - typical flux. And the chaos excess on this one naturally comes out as -5.28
